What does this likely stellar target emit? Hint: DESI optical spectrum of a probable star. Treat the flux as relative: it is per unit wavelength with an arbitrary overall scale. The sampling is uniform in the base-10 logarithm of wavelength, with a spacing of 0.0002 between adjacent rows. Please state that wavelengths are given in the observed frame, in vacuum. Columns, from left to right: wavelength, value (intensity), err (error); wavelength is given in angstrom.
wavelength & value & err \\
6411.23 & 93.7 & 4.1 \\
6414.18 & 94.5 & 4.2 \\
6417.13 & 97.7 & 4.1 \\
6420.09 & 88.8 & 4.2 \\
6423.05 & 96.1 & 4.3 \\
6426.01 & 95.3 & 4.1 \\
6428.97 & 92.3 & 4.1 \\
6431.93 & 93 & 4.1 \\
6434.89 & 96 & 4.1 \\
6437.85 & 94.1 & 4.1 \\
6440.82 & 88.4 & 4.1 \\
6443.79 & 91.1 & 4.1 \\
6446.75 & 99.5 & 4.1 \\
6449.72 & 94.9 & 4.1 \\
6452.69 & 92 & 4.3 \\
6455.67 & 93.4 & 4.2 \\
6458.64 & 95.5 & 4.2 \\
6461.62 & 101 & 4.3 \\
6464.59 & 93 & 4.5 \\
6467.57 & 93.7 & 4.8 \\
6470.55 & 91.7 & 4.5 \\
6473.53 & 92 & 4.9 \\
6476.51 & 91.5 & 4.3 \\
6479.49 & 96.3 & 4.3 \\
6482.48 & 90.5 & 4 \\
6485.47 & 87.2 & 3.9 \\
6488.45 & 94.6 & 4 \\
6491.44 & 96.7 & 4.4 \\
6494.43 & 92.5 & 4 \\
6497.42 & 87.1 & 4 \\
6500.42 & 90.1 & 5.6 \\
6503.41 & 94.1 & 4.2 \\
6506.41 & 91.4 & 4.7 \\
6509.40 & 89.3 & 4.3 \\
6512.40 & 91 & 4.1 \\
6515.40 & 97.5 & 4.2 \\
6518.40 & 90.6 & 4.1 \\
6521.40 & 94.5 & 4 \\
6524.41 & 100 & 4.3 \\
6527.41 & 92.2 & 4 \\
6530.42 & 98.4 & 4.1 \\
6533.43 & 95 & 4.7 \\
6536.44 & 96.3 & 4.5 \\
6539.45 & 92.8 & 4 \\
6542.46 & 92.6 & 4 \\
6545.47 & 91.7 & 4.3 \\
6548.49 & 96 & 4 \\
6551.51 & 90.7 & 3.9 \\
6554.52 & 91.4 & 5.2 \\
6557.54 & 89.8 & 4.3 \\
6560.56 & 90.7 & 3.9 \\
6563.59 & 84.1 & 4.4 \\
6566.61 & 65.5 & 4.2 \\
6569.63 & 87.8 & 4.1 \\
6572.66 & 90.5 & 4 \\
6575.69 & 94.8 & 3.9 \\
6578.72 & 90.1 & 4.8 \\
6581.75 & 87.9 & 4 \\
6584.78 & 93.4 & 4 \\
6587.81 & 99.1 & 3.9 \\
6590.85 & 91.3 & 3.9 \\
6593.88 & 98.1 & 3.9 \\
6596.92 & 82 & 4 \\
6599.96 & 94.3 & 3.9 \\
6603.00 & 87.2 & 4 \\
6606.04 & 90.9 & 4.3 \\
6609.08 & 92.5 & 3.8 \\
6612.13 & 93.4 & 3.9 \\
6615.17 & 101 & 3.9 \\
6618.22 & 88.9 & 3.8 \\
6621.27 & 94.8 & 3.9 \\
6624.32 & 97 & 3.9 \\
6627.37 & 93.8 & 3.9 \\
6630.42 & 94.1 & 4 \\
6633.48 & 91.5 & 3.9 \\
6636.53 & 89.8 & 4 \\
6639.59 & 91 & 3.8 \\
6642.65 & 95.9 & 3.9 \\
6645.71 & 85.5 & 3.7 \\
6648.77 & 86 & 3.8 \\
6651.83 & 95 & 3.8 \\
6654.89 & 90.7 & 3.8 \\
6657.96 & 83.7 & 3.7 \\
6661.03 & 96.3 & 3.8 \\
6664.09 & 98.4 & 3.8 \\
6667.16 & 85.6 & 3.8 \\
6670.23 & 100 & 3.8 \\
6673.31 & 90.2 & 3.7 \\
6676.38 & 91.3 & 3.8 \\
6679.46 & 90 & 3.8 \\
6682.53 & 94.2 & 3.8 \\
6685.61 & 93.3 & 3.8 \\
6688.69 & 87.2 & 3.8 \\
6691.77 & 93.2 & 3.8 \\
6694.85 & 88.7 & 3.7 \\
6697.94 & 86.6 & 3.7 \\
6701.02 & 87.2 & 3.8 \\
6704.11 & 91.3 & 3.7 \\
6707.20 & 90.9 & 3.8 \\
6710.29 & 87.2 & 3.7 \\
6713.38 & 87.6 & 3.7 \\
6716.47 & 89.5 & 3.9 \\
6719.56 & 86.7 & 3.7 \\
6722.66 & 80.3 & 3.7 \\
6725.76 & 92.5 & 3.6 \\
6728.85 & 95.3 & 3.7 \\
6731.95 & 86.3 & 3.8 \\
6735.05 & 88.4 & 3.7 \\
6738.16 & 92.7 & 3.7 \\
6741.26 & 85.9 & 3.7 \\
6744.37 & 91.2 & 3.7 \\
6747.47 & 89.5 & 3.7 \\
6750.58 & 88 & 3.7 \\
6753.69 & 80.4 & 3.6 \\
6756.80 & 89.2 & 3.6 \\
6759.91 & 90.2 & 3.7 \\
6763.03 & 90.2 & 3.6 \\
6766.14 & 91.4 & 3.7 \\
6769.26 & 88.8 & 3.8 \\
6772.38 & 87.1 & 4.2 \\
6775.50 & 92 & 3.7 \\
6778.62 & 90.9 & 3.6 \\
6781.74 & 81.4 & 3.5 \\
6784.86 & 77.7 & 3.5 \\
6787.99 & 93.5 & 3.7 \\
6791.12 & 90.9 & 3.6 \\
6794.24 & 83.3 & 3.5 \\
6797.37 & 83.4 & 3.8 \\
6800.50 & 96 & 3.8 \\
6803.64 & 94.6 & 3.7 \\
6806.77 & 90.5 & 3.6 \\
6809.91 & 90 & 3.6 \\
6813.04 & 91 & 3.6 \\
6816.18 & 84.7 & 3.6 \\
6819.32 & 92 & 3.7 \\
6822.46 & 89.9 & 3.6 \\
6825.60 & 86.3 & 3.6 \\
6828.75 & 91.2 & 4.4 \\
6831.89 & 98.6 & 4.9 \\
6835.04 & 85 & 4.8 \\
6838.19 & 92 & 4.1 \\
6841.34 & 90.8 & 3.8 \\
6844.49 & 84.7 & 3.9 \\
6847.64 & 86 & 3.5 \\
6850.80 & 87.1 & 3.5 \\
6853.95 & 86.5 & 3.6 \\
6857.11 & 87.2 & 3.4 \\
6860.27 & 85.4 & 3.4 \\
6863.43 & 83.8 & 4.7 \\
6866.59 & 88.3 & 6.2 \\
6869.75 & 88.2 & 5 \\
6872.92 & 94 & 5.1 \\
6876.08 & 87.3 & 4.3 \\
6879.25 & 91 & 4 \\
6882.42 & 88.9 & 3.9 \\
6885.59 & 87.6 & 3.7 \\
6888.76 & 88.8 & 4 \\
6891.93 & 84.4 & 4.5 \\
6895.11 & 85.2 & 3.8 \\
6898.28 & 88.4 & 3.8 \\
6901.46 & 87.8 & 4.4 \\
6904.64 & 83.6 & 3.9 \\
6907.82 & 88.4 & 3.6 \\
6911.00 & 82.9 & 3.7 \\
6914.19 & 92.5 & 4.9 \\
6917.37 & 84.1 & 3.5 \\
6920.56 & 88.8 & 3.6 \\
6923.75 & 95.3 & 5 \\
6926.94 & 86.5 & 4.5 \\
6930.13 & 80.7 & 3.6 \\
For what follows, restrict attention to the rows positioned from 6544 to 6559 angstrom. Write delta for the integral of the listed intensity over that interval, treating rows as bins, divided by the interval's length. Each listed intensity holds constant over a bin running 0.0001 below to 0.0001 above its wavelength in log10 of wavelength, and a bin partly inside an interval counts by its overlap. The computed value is 91.9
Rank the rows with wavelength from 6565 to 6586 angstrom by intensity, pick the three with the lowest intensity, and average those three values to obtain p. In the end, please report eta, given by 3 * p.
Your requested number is 241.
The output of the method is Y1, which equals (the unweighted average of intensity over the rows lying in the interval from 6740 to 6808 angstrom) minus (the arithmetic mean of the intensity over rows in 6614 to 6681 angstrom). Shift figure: -4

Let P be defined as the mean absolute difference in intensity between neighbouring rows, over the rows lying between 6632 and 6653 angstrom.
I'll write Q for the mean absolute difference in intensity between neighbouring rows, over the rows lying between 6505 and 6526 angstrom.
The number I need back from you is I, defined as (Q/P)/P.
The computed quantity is 0.21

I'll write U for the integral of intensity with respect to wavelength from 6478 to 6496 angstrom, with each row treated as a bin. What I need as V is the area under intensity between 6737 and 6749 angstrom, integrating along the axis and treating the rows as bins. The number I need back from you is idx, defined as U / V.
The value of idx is 1.6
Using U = 1673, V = 1077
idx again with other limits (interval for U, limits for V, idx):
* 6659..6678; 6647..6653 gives 3.3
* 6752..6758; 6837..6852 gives 0.4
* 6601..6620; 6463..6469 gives 3.1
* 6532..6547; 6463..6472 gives 1.7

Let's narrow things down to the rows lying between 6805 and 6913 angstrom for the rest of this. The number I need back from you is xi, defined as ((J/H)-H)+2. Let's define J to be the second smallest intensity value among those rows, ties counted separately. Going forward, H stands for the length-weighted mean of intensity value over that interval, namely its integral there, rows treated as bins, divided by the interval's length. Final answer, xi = -85.2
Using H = 88.2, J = 83.6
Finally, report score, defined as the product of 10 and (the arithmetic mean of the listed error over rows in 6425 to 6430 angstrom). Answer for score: 41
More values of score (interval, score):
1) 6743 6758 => 37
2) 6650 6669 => 38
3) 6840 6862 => 36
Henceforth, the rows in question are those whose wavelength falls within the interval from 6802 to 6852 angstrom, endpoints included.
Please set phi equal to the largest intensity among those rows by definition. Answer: 98.6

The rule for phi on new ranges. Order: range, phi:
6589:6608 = 98.1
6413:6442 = 97.7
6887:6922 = 92.5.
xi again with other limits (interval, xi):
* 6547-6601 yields -86.9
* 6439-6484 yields -90.6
